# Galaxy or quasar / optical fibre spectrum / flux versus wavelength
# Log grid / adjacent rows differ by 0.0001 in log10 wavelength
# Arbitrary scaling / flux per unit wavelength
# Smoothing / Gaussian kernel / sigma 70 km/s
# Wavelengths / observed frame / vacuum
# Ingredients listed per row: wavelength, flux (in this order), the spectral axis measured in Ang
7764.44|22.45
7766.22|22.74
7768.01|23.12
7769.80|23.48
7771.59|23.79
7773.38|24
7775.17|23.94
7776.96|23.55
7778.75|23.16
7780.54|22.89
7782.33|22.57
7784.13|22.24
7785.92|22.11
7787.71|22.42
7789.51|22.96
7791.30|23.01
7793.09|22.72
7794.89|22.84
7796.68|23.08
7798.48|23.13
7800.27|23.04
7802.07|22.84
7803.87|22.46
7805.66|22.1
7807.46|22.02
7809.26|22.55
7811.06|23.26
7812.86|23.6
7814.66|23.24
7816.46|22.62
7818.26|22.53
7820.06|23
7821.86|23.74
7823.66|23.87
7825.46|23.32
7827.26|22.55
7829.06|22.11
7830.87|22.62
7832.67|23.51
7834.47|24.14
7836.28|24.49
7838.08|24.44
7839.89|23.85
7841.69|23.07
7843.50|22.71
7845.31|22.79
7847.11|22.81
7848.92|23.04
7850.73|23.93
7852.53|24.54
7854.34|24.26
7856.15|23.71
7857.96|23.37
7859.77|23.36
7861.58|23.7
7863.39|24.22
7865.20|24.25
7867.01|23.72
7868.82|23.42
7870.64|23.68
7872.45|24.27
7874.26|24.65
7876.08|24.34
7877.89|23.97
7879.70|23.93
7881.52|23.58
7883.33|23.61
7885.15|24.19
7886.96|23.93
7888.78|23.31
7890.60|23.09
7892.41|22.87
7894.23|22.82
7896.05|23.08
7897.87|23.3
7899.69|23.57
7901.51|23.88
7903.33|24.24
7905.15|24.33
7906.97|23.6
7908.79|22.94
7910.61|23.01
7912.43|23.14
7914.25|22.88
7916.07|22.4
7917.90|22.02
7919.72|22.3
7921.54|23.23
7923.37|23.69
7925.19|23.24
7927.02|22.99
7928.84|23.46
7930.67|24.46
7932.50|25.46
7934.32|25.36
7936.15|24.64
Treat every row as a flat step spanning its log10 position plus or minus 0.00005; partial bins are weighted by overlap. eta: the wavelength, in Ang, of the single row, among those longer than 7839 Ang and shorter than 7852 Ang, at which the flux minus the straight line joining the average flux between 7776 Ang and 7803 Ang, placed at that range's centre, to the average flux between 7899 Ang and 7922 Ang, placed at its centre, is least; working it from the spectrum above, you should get 7843.50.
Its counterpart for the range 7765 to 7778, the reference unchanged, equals 7766.22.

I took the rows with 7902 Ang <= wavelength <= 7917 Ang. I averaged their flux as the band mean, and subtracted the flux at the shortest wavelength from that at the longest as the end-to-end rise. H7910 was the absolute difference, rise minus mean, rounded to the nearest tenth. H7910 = 25.2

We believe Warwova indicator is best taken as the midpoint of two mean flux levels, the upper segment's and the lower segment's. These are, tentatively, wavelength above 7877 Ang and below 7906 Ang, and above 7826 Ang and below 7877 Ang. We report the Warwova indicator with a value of 23.6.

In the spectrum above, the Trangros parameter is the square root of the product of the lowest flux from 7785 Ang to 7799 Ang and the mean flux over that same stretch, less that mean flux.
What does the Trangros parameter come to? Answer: -0.34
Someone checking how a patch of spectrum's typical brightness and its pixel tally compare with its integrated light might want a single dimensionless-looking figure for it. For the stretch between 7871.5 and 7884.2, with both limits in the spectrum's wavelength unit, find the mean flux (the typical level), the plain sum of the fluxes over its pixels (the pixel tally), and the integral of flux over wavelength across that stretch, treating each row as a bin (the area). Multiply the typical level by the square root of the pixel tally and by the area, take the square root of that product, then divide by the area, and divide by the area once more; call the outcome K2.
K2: 0.003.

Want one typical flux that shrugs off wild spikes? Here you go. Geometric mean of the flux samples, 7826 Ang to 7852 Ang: 23.3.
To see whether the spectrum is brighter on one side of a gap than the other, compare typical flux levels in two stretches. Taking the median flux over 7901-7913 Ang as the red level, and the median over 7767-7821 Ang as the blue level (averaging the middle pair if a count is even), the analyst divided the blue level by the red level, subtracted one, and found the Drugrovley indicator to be -0.03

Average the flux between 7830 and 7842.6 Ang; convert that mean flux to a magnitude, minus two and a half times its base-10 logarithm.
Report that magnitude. -3.44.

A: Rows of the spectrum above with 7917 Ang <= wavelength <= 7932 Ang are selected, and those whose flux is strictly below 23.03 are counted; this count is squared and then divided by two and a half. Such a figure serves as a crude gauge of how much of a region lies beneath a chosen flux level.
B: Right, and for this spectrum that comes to 3.6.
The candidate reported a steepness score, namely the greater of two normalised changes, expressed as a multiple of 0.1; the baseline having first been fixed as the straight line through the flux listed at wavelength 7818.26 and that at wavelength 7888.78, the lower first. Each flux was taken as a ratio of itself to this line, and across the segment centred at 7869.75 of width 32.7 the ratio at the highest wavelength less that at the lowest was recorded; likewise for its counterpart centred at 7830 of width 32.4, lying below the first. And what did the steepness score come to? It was -0.2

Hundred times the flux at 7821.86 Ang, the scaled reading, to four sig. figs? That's 2374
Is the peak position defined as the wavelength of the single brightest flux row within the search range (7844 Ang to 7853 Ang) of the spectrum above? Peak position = 7852.53 Ang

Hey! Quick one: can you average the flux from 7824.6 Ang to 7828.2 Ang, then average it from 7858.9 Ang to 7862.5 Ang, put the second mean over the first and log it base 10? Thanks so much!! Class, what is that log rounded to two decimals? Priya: 0.01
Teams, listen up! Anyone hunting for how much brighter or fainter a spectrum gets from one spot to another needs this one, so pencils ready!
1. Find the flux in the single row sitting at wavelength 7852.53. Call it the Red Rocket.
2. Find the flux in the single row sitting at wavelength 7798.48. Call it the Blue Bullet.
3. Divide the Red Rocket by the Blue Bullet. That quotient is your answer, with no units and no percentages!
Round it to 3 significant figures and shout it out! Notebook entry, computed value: 1.06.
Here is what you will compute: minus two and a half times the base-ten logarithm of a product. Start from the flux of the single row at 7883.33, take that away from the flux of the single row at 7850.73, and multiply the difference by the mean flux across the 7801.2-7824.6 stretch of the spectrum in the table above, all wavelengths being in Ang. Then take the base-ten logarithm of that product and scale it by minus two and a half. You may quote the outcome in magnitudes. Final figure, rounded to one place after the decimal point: -2.2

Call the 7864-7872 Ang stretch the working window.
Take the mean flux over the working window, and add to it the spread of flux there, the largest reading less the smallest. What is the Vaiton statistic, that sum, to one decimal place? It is 24.6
